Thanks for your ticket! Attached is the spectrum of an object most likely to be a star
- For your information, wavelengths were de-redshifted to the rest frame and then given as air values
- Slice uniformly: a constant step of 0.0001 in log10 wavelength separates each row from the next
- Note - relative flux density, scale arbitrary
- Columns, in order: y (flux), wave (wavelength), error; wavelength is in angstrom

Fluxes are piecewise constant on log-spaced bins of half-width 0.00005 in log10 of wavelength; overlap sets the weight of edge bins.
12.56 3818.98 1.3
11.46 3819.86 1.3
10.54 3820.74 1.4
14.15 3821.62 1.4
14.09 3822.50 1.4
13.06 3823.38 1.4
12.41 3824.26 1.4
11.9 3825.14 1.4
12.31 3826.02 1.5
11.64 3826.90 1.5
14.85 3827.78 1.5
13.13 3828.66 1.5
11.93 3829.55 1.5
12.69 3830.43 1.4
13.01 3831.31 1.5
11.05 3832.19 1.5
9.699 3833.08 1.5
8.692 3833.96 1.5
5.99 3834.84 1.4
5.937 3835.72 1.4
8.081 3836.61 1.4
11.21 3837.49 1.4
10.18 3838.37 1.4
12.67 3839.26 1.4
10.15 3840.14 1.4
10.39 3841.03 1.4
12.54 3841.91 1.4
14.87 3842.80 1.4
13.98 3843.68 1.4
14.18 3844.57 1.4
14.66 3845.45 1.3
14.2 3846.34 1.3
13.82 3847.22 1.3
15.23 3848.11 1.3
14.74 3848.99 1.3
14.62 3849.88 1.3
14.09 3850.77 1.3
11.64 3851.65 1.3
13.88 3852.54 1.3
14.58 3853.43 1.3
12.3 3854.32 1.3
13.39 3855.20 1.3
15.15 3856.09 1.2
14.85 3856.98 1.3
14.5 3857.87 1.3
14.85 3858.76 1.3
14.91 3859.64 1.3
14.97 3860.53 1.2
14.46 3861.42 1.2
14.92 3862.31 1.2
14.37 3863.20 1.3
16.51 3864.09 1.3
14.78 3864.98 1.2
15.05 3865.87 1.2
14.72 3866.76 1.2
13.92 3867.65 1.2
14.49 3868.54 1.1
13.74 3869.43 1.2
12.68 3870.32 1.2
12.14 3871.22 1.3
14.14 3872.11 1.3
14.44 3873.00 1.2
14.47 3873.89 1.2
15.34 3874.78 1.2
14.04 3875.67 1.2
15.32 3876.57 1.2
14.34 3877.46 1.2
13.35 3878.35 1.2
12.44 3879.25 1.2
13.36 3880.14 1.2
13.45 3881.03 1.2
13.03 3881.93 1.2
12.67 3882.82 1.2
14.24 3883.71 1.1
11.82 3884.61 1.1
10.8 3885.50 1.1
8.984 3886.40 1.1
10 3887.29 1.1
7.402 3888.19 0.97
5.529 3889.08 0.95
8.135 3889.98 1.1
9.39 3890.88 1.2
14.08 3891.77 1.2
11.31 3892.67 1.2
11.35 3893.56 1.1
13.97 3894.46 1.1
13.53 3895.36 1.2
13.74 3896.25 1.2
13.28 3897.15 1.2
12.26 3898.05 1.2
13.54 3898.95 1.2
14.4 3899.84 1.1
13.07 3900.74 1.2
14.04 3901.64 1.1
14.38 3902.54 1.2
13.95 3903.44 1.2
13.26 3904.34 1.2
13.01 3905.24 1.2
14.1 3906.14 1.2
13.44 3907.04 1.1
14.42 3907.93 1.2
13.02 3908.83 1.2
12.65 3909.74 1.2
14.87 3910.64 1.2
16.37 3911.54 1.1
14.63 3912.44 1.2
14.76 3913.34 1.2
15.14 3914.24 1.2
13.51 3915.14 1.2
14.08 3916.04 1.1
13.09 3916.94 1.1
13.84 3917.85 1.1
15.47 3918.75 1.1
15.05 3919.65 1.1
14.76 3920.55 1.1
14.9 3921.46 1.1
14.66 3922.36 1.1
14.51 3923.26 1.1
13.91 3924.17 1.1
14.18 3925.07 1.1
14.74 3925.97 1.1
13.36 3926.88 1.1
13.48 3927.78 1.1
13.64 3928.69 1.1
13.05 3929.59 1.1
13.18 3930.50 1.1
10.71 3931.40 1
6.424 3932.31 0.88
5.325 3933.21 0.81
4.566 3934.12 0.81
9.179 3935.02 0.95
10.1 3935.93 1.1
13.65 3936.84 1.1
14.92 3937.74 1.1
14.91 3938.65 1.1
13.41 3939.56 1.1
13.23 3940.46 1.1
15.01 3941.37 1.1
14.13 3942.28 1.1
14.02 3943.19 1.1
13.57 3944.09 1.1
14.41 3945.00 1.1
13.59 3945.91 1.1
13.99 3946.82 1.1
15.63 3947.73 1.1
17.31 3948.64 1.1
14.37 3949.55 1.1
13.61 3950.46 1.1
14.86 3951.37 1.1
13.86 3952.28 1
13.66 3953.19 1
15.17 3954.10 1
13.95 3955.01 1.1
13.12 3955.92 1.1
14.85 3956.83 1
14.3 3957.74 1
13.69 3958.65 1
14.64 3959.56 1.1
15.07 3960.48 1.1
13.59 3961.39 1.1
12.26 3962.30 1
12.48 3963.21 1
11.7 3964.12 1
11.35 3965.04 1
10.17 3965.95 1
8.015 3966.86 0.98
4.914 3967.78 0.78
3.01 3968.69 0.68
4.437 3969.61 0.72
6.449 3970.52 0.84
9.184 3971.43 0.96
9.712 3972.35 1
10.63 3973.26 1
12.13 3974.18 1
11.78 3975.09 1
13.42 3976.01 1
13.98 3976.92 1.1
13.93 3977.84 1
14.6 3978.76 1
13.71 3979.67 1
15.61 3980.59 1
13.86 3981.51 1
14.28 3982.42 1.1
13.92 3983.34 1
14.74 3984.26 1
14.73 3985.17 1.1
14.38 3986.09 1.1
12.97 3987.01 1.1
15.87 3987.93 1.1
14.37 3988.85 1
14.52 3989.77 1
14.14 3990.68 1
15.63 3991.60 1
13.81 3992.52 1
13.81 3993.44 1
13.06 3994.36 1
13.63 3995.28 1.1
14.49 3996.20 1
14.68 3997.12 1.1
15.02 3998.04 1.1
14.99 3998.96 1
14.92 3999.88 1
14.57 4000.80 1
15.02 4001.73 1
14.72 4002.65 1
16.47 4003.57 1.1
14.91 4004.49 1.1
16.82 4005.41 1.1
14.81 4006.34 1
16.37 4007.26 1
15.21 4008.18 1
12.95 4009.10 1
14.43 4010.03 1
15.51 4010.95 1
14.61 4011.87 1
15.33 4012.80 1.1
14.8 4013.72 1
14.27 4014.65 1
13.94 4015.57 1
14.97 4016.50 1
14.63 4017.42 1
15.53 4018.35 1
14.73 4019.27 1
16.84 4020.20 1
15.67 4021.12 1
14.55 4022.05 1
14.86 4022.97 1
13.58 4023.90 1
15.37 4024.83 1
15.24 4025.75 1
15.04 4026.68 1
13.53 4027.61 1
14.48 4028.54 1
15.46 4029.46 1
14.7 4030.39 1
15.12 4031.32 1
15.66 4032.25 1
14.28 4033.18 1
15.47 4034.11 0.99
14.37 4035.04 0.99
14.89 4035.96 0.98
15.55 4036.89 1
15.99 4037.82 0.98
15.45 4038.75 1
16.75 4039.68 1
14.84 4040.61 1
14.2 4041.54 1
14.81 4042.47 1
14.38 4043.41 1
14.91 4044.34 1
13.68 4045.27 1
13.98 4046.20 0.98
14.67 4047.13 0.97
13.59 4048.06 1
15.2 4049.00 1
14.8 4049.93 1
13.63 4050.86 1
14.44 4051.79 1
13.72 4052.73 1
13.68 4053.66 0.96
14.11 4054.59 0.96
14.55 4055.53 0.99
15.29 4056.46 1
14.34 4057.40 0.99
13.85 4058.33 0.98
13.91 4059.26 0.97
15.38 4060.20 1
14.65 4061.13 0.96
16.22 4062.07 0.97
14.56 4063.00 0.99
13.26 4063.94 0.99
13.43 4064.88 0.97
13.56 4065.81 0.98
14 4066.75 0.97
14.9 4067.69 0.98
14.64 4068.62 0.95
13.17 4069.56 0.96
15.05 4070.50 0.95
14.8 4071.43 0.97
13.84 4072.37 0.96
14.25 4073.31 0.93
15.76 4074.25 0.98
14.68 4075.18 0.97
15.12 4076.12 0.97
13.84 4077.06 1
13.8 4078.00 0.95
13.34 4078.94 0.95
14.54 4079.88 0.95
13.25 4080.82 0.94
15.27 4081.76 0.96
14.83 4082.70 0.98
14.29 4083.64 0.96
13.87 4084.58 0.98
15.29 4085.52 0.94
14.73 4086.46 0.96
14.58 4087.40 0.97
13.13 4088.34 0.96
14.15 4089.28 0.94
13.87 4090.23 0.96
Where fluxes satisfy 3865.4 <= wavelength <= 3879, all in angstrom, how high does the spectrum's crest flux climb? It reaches 15.34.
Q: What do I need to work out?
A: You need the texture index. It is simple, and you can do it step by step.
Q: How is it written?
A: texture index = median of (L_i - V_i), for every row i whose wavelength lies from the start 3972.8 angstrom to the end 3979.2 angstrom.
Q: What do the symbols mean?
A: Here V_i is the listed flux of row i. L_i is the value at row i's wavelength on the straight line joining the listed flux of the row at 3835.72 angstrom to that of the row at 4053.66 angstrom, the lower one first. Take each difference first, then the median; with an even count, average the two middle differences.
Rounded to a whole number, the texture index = -2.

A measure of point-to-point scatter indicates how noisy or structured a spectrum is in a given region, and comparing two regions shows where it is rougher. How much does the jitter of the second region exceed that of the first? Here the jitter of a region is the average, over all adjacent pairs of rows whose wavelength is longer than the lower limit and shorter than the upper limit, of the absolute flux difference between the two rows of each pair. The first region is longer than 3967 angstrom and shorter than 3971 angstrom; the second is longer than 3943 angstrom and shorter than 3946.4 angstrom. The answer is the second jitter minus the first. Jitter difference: -1.1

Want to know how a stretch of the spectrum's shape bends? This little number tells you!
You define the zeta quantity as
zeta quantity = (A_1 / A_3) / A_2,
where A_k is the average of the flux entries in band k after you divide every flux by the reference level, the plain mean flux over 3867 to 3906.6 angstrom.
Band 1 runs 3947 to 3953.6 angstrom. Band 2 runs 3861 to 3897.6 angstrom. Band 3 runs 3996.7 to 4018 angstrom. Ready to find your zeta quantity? 0.97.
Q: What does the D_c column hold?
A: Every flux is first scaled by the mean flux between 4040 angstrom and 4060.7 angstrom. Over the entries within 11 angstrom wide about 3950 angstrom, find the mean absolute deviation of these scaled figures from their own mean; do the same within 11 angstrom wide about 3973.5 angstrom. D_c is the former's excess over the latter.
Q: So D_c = -0.16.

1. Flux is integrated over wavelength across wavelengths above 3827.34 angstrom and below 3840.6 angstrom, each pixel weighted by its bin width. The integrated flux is 141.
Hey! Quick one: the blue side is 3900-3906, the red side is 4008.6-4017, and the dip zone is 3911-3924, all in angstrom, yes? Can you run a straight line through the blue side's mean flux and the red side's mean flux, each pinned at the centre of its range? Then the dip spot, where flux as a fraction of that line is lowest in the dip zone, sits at 3916.94 angstrom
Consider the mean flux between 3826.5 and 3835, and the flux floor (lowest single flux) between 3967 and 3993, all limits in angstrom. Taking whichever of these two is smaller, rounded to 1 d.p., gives 3.0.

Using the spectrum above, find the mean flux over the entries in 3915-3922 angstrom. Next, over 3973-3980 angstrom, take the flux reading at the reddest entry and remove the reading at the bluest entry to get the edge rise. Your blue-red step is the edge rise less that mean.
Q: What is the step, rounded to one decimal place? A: -11.3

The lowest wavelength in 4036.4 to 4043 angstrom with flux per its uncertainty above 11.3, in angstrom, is 4036.89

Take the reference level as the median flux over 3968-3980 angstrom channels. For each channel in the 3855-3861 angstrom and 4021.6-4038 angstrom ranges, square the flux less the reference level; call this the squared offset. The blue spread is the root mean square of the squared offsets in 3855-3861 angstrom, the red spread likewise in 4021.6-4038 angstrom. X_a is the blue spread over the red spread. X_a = 0.83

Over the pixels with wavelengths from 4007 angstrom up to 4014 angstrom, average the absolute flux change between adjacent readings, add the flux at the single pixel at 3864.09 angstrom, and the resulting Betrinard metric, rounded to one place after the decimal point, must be 17.7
